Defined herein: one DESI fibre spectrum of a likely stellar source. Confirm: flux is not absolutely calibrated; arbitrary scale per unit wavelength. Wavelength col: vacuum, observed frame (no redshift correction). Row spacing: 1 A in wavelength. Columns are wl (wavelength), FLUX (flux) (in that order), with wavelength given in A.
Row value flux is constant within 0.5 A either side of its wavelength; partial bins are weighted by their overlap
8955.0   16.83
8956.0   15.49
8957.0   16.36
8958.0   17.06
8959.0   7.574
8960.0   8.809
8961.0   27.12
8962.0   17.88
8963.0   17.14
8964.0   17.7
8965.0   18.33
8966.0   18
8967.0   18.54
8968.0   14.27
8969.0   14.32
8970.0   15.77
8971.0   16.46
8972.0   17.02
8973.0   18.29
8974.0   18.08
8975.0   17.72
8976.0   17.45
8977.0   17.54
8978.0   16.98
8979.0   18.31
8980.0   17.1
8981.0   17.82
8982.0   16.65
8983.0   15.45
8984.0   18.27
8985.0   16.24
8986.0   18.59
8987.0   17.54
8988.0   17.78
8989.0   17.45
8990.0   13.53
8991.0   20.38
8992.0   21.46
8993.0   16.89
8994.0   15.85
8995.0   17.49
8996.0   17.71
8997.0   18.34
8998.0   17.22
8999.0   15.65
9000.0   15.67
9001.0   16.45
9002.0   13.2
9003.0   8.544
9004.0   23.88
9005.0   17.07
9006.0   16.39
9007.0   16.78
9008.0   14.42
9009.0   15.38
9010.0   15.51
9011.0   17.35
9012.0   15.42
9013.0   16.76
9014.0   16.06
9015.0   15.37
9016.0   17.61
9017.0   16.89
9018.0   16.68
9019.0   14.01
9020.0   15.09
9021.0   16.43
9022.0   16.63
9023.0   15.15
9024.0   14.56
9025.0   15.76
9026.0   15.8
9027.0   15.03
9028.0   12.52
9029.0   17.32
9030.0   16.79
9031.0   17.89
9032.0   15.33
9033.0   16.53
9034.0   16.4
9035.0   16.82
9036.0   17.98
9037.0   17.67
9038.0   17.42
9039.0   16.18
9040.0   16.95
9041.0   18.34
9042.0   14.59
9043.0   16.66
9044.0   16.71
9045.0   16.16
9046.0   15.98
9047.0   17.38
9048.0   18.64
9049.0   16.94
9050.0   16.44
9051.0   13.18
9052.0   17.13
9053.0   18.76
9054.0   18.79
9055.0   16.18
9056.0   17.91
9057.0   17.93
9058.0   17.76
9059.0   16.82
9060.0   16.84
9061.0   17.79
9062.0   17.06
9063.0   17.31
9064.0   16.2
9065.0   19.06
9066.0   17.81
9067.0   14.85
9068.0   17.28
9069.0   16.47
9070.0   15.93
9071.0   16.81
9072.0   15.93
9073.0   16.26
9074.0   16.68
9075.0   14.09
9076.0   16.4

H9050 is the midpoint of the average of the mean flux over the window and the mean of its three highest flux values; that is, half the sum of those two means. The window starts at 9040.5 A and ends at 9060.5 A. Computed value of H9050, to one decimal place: 17.8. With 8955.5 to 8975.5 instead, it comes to 19.0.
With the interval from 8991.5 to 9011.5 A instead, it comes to 18.9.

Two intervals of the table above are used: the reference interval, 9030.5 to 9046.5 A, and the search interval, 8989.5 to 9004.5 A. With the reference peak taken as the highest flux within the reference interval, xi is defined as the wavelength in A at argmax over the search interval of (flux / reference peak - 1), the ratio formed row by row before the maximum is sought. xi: 9004.0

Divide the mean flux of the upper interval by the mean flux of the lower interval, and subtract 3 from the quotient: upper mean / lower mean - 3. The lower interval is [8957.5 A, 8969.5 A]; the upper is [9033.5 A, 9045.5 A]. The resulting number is -1.97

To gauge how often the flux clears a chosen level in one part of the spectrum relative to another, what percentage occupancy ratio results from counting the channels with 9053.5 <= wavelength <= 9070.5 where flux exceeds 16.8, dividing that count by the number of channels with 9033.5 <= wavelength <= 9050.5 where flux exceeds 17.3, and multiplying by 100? 200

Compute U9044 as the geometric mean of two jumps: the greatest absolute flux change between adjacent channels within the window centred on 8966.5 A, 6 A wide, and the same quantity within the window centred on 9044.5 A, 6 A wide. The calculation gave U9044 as 3.0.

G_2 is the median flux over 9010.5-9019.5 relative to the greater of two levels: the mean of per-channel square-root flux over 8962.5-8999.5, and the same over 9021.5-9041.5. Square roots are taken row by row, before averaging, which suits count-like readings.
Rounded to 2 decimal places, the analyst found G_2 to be 4.02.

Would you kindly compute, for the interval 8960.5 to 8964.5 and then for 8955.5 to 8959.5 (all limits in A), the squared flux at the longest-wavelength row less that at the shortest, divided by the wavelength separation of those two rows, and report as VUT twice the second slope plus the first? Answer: -262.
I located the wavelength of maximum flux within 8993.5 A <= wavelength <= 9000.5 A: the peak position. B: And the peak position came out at 8997.0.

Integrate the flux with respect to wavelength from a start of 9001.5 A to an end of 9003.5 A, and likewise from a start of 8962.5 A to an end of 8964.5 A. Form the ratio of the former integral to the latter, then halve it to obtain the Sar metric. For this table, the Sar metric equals 0.31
